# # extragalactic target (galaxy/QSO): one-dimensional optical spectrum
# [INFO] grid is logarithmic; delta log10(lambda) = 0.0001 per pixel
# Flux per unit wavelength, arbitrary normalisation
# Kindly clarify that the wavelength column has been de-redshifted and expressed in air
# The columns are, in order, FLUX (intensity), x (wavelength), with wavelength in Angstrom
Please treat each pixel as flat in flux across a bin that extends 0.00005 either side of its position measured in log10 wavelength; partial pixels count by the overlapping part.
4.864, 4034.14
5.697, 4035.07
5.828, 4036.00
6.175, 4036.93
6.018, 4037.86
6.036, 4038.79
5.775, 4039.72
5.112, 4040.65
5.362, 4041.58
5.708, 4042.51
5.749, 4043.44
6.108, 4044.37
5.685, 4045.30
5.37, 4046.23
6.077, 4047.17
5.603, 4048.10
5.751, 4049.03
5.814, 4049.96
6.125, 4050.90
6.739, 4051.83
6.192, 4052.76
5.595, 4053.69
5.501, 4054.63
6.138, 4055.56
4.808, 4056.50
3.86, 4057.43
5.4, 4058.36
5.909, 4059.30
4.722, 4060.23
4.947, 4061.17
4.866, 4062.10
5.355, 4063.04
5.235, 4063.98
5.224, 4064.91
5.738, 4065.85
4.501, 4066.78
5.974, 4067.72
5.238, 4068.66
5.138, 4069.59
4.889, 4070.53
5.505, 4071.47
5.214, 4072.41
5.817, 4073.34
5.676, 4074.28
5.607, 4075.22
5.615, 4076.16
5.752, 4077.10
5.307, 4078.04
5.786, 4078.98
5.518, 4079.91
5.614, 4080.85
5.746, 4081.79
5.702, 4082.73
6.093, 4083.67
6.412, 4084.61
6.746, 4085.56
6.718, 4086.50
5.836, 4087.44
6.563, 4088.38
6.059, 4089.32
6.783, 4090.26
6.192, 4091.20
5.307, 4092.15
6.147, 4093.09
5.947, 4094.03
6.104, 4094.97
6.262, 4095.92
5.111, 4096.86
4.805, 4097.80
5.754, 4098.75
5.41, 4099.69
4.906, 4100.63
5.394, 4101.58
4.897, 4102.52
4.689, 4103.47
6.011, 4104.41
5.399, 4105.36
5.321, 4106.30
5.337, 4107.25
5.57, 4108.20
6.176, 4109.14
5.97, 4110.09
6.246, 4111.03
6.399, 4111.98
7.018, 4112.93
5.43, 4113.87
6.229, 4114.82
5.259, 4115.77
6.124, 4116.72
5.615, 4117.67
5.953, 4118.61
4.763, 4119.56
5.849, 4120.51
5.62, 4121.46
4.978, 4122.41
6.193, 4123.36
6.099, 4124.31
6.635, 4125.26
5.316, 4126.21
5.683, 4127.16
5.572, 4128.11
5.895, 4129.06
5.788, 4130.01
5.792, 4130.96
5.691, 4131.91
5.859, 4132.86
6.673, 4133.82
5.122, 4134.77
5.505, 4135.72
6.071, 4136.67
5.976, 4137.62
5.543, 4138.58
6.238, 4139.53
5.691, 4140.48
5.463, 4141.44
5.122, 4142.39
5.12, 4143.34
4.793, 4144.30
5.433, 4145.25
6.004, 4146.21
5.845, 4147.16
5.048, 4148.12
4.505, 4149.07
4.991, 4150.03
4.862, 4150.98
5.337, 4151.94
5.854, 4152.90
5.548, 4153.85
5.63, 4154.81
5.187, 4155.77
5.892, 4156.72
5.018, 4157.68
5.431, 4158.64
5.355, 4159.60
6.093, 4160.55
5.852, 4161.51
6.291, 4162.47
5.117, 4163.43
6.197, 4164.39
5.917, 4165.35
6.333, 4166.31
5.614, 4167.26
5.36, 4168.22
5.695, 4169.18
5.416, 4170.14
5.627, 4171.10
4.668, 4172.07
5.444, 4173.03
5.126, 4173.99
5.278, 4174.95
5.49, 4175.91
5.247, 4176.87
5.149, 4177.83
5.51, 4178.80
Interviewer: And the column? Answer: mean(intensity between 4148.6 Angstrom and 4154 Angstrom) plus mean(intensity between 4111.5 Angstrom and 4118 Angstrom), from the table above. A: 11.2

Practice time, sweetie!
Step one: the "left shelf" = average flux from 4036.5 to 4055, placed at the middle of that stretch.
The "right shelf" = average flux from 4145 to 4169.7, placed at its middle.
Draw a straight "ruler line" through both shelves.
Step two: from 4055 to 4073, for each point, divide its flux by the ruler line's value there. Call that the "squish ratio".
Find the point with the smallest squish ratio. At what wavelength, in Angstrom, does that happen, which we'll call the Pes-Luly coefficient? 4057.43 Angstrom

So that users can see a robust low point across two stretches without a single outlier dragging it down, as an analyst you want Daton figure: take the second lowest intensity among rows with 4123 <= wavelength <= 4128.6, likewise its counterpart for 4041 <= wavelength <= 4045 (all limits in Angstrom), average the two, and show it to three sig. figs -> 5.64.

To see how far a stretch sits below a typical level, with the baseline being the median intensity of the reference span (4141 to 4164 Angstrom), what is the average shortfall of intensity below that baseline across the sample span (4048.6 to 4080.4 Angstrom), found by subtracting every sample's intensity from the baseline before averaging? -0.06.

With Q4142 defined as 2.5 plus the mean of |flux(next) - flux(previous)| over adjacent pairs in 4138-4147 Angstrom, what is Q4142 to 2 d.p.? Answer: 2.92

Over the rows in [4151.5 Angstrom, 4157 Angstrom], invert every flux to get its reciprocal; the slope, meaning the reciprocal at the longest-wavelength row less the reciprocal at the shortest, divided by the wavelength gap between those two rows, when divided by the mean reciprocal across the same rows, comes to -0.02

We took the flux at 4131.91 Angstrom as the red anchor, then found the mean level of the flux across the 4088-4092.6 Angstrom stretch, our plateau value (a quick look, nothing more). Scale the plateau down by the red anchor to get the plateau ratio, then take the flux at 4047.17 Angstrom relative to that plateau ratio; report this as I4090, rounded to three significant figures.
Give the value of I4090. 5.60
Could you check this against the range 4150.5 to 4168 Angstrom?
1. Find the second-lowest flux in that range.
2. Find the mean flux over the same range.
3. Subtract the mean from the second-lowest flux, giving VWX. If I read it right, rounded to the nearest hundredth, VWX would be -0.62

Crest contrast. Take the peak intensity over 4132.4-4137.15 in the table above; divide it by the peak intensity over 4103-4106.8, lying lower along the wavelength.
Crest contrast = 1.11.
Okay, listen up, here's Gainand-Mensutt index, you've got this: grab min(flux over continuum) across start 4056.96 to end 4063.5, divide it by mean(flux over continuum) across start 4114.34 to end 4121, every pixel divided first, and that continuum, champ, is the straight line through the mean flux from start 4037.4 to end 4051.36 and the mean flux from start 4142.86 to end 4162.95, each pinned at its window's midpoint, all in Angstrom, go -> 0.66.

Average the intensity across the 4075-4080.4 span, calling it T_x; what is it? 5.60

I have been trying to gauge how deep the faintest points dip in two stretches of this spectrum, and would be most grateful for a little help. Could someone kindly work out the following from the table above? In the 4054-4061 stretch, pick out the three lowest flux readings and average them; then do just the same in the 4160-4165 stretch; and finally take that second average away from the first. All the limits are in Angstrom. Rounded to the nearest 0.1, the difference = -1.2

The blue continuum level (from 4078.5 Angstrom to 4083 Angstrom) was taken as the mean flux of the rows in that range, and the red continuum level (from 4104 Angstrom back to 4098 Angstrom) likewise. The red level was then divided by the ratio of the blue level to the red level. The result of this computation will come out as 4.7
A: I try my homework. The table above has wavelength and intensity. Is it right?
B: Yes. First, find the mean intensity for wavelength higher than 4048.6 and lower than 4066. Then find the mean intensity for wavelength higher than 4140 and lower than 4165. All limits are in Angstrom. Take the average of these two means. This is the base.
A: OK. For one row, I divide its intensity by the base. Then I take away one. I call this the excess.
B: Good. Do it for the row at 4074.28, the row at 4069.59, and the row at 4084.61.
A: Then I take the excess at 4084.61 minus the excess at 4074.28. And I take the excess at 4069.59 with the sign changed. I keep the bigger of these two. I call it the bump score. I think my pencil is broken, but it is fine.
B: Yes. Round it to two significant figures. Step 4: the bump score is 0.13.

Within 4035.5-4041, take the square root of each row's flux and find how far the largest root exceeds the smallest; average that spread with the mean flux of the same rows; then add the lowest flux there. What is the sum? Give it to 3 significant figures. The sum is 8.14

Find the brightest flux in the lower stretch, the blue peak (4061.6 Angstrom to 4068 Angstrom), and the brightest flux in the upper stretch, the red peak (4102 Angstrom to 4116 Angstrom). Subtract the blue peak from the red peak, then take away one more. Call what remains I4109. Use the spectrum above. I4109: 0.0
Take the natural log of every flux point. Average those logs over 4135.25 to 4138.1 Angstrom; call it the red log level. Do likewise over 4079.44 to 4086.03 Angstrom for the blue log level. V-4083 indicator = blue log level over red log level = 1.01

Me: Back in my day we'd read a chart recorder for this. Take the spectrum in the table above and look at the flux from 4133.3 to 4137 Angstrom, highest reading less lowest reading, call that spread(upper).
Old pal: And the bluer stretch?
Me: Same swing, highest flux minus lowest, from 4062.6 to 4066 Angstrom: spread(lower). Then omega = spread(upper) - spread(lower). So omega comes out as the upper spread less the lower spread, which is 1.04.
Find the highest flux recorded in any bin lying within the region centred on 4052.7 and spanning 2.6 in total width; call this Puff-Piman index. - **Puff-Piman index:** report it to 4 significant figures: 6.739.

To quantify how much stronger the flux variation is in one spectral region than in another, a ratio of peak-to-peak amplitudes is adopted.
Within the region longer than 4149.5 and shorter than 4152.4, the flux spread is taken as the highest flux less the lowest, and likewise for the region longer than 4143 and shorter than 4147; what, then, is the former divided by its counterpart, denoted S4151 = 0.39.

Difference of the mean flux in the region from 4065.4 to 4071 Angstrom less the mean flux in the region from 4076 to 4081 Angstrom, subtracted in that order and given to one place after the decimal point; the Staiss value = -0.4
